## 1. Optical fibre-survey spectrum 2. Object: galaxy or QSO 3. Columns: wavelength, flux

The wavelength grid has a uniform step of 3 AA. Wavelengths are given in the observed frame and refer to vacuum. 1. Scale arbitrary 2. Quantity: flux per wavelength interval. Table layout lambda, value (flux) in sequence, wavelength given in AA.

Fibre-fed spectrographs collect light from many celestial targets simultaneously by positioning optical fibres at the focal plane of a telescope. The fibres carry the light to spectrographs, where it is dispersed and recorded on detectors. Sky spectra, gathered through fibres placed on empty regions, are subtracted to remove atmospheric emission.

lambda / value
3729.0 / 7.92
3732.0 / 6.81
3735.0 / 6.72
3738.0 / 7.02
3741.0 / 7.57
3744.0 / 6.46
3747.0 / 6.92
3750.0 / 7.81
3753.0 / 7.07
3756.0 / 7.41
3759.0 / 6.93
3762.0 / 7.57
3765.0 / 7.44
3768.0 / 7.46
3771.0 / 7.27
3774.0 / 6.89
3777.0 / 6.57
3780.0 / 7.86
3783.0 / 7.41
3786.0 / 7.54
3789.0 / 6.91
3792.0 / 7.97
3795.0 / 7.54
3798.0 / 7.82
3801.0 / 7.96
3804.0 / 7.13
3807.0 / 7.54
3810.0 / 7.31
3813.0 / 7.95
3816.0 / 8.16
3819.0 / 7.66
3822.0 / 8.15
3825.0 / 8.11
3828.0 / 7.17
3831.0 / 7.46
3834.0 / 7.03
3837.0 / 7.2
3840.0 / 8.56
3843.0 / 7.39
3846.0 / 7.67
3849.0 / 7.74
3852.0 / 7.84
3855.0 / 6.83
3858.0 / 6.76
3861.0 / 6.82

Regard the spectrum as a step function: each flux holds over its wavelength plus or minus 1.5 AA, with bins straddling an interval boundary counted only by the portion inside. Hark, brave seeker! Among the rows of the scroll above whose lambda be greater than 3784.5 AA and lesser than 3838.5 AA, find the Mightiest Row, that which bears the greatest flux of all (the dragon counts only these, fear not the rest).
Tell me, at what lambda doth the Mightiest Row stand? 3816.0 AA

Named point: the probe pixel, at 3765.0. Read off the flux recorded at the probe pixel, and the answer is 7.44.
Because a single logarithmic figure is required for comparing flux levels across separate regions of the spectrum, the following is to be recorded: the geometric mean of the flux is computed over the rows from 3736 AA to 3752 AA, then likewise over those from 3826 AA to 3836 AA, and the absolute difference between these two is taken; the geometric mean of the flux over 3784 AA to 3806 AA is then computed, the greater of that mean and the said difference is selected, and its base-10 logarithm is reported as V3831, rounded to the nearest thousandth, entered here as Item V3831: 0.878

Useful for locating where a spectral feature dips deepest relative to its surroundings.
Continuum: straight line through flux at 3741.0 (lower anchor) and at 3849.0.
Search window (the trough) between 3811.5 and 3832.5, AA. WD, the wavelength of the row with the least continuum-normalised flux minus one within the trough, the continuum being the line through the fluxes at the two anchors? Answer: 3828.0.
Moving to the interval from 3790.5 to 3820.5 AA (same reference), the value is 3804.0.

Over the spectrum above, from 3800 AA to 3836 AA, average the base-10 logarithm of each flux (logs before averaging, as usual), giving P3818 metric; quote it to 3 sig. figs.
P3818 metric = 0.882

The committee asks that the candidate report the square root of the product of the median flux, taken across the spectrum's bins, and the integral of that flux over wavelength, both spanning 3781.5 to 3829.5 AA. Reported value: 53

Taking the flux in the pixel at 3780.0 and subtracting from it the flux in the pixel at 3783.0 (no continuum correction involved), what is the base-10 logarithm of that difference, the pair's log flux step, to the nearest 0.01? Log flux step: -0.35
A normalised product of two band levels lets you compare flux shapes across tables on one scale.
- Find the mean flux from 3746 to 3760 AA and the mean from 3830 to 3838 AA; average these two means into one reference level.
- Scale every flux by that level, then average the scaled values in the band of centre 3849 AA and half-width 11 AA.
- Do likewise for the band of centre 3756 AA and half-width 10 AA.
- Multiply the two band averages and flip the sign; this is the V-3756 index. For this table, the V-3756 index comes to -1.05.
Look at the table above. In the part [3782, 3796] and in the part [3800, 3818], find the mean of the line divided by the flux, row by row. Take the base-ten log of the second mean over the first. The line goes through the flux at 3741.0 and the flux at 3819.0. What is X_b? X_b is -0.010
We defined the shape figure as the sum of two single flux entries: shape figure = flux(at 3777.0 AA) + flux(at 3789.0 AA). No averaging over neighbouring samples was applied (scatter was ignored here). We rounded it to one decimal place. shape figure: 13.5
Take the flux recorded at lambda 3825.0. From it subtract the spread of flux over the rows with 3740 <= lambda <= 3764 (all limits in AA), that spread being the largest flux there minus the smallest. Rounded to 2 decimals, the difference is 6.76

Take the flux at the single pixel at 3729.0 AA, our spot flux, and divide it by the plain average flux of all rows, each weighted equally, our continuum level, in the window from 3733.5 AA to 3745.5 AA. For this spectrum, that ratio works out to 1.14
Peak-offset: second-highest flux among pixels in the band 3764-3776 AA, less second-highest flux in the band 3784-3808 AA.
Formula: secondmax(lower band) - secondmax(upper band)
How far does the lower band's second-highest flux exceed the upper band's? -0.5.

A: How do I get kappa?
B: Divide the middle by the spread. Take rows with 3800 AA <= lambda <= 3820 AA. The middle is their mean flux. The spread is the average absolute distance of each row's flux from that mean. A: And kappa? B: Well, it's 25.5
